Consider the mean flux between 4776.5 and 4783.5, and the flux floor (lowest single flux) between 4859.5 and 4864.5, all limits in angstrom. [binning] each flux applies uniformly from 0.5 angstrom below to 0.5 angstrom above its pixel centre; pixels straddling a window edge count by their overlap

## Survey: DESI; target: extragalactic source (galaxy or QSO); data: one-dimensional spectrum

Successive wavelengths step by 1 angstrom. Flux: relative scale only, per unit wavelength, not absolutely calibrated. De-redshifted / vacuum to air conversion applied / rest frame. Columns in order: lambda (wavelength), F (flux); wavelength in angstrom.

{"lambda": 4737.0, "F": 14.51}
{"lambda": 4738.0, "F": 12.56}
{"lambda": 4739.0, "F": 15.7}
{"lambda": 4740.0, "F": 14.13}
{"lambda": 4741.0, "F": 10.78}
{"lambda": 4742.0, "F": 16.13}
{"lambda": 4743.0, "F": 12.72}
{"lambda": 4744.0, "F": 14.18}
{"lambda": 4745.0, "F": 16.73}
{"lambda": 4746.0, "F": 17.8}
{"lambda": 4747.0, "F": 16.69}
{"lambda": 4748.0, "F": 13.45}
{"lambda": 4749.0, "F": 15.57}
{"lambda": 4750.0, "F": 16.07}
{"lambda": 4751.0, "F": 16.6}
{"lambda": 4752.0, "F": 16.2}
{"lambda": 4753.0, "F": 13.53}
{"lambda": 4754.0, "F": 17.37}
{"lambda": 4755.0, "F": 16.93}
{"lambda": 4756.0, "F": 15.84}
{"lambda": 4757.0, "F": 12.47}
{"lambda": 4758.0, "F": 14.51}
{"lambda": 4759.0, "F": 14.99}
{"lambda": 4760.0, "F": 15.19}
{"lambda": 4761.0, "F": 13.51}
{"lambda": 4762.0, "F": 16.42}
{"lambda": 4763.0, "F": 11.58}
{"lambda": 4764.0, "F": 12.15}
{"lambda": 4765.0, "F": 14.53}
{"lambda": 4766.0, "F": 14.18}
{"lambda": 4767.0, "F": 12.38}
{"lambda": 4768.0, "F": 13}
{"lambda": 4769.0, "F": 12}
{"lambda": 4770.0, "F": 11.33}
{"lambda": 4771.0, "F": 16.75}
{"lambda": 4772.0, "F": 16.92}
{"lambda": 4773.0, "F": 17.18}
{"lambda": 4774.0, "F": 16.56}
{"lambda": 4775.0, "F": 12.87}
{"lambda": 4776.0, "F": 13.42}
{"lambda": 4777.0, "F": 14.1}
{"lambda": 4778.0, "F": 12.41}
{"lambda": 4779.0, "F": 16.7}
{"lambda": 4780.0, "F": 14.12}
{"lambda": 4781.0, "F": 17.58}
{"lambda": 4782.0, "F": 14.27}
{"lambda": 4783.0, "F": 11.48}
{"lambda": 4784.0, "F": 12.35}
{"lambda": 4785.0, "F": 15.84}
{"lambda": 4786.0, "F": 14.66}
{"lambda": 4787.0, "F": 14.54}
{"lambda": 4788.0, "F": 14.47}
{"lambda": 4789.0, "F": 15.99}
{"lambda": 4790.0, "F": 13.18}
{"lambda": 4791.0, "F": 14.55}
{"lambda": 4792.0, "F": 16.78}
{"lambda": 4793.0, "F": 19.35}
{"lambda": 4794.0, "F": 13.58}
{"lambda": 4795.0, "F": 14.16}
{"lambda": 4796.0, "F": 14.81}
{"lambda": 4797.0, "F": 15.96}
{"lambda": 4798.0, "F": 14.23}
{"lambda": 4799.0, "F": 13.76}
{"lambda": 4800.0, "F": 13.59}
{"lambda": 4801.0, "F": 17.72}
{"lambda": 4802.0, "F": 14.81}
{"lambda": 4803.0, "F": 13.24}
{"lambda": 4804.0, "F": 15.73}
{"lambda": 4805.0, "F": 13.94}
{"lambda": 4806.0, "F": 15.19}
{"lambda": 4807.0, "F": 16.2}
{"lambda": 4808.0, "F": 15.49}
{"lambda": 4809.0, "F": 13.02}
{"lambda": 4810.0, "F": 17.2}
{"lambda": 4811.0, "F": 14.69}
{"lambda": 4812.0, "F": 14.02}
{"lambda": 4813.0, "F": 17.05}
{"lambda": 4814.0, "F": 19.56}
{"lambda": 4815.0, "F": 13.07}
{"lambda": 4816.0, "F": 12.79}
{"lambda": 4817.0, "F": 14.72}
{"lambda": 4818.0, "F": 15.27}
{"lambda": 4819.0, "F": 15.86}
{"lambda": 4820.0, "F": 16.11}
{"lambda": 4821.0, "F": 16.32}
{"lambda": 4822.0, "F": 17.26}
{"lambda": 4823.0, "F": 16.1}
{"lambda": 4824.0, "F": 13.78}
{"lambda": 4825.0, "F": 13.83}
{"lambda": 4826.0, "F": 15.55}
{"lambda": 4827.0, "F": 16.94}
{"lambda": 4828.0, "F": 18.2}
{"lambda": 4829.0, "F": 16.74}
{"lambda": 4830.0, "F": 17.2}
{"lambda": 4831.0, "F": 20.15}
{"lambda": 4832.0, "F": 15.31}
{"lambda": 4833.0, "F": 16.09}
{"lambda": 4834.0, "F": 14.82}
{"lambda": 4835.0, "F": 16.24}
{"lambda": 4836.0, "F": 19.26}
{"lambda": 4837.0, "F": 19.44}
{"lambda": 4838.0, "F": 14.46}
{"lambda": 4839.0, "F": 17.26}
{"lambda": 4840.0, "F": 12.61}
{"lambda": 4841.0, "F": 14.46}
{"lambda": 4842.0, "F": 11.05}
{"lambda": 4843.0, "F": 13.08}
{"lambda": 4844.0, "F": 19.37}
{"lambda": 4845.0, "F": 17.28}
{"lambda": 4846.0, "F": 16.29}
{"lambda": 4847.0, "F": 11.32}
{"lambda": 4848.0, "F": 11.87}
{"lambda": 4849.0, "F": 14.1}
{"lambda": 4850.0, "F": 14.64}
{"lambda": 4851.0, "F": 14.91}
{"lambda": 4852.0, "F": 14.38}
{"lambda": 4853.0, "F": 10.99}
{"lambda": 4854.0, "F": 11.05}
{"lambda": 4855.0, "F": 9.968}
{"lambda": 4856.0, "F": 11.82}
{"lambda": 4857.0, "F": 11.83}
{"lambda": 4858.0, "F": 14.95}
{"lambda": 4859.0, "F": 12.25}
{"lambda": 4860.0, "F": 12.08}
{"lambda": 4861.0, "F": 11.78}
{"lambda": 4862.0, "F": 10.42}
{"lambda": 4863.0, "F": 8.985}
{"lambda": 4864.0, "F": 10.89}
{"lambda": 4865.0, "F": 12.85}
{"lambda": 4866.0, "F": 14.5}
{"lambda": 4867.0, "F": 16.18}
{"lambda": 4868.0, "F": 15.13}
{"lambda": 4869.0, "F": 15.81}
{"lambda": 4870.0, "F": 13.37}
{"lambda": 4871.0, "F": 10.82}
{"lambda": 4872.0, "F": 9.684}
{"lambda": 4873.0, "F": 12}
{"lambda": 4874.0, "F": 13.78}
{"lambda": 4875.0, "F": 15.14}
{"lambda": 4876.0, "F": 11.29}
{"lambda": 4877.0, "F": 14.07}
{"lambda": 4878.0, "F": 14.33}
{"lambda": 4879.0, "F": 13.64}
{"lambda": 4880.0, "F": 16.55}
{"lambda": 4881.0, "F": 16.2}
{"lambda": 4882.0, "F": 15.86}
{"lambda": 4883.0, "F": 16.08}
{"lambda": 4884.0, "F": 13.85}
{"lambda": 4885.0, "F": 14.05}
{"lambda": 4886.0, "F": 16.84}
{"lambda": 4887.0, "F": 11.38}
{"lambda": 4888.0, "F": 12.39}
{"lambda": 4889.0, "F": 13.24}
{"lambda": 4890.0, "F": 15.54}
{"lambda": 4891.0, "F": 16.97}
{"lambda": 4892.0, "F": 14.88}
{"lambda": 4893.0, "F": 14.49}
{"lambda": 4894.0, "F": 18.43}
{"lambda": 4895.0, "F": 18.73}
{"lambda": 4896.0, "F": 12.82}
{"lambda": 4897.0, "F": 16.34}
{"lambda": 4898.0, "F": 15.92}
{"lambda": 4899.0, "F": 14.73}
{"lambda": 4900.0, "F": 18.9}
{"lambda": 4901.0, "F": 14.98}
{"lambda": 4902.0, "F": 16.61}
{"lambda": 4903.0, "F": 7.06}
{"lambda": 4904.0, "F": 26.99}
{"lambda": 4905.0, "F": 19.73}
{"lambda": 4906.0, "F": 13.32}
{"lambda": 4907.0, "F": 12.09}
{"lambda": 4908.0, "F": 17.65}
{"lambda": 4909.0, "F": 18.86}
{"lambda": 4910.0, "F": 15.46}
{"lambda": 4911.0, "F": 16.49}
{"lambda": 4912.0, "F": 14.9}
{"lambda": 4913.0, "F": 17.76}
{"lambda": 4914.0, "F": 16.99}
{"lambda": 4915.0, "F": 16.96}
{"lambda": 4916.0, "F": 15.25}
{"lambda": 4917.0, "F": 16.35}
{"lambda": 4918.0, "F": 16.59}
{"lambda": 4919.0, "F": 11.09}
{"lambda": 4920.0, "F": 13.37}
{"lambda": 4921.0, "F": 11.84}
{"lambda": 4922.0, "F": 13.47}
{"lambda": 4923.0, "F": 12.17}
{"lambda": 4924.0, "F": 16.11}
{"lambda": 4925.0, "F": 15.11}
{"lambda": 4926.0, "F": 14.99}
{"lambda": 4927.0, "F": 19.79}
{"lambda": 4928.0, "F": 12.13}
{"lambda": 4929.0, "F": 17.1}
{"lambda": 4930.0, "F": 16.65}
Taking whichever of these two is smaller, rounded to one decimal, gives 9.0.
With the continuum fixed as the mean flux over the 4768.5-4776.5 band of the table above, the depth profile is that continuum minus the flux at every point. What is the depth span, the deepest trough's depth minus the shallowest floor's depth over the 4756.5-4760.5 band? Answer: 2.7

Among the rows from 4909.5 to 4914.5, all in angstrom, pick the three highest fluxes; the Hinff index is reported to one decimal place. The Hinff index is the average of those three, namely 17.1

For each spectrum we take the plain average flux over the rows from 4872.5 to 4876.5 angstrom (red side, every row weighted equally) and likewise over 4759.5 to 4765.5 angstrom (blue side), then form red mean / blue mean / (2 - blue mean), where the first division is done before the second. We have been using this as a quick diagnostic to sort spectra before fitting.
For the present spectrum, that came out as -0.079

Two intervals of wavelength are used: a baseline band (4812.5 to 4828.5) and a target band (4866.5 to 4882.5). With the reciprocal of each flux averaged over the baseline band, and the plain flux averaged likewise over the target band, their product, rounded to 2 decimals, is 0.90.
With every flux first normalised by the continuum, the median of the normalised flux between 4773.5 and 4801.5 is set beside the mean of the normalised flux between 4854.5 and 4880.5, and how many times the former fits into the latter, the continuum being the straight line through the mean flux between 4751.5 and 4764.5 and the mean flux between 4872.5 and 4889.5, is 0.92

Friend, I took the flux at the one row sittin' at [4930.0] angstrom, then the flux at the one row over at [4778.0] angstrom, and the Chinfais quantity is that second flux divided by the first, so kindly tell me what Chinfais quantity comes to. 0.75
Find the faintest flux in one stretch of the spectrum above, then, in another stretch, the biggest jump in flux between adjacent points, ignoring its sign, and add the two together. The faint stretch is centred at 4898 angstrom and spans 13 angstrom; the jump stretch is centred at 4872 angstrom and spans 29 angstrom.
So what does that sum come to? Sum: 11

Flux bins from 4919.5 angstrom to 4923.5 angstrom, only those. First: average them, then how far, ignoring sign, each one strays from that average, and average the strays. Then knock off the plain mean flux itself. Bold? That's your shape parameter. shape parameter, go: -12.0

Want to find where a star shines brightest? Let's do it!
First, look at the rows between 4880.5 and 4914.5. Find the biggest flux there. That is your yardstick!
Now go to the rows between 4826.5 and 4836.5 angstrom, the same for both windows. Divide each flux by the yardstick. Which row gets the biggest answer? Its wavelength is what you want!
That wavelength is 4831.0 angstrom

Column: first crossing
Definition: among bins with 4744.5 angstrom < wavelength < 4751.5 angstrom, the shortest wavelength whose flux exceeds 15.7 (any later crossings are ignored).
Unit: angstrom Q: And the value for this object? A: 4745.0 angstrom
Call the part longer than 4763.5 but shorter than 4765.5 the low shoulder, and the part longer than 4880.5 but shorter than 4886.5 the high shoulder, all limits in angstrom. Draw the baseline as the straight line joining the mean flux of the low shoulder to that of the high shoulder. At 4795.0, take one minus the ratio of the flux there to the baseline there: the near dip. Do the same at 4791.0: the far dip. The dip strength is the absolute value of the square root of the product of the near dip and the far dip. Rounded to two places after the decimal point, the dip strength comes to 0.03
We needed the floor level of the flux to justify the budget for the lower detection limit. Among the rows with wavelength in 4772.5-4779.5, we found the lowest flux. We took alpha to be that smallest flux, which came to 12.41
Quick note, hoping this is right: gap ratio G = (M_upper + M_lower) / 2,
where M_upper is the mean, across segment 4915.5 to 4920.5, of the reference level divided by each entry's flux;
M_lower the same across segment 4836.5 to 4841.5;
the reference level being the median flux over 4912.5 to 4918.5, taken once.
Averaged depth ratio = 1.14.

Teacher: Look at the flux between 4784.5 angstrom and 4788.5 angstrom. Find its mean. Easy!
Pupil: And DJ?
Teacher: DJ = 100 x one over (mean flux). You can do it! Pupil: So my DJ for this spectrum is 6.7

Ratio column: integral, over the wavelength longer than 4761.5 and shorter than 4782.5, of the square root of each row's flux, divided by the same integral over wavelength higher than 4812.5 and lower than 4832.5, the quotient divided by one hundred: 0.010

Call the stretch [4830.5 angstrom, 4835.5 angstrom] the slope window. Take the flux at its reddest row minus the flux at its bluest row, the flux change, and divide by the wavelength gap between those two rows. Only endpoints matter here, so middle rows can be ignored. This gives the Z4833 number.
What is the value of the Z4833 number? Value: -1.0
